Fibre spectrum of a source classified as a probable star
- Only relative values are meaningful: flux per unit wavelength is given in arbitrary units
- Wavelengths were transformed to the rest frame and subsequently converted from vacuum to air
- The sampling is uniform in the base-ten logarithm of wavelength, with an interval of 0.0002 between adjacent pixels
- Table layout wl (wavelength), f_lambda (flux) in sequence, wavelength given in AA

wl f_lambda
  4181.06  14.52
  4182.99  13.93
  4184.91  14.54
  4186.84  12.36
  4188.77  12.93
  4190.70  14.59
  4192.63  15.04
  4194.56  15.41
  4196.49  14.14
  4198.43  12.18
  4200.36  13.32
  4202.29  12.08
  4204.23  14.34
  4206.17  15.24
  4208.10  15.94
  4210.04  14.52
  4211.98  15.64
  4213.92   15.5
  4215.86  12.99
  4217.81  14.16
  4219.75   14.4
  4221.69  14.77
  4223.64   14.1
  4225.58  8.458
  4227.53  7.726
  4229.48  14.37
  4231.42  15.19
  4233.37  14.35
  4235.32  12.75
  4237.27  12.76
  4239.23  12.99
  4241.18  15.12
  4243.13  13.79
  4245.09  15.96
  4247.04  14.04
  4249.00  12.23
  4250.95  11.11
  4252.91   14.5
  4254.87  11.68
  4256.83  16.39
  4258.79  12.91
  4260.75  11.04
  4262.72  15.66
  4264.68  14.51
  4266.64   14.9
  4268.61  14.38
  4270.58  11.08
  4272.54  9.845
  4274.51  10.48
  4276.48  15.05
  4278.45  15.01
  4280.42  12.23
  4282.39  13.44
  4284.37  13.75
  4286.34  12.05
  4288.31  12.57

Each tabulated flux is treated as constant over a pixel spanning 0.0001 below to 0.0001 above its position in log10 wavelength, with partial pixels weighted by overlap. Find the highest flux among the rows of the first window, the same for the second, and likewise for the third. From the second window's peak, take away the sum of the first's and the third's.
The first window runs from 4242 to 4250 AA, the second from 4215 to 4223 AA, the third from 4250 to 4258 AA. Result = -17.6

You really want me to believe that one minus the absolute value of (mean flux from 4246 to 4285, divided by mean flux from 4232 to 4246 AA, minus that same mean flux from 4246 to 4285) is -11.27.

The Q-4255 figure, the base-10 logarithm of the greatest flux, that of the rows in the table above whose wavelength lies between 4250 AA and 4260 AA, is 1.21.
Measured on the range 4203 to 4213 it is 1.20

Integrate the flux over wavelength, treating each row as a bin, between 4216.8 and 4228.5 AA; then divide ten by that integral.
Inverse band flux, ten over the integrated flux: 0.070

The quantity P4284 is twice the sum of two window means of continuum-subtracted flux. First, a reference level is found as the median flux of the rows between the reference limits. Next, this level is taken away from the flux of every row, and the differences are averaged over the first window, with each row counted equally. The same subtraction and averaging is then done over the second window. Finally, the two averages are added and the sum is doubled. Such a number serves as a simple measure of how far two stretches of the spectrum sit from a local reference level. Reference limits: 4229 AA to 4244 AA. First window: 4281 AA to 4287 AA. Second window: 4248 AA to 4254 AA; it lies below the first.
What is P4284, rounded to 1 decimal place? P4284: -4.9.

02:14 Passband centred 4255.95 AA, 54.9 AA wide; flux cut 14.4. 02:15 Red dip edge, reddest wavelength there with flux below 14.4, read 4282.39 AA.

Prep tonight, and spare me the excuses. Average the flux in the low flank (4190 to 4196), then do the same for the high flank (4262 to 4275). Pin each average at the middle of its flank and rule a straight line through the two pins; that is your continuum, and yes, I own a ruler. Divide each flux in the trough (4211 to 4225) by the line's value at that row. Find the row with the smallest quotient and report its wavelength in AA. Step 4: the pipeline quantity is 4215.86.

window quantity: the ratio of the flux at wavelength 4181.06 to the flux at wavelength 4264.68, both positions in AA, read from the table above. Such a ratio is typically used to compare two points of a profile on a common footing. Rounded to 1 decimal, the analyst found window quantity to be 1.0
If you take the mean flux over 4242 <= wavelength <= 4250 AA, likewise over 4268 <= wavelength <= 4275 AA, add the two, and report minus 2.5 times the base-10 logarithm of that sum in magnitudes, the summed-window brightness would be -3.51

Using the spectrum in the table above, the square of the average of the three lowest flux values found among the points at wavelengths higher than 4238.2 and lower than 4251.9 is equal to 147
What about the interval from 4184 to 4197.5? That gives 173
